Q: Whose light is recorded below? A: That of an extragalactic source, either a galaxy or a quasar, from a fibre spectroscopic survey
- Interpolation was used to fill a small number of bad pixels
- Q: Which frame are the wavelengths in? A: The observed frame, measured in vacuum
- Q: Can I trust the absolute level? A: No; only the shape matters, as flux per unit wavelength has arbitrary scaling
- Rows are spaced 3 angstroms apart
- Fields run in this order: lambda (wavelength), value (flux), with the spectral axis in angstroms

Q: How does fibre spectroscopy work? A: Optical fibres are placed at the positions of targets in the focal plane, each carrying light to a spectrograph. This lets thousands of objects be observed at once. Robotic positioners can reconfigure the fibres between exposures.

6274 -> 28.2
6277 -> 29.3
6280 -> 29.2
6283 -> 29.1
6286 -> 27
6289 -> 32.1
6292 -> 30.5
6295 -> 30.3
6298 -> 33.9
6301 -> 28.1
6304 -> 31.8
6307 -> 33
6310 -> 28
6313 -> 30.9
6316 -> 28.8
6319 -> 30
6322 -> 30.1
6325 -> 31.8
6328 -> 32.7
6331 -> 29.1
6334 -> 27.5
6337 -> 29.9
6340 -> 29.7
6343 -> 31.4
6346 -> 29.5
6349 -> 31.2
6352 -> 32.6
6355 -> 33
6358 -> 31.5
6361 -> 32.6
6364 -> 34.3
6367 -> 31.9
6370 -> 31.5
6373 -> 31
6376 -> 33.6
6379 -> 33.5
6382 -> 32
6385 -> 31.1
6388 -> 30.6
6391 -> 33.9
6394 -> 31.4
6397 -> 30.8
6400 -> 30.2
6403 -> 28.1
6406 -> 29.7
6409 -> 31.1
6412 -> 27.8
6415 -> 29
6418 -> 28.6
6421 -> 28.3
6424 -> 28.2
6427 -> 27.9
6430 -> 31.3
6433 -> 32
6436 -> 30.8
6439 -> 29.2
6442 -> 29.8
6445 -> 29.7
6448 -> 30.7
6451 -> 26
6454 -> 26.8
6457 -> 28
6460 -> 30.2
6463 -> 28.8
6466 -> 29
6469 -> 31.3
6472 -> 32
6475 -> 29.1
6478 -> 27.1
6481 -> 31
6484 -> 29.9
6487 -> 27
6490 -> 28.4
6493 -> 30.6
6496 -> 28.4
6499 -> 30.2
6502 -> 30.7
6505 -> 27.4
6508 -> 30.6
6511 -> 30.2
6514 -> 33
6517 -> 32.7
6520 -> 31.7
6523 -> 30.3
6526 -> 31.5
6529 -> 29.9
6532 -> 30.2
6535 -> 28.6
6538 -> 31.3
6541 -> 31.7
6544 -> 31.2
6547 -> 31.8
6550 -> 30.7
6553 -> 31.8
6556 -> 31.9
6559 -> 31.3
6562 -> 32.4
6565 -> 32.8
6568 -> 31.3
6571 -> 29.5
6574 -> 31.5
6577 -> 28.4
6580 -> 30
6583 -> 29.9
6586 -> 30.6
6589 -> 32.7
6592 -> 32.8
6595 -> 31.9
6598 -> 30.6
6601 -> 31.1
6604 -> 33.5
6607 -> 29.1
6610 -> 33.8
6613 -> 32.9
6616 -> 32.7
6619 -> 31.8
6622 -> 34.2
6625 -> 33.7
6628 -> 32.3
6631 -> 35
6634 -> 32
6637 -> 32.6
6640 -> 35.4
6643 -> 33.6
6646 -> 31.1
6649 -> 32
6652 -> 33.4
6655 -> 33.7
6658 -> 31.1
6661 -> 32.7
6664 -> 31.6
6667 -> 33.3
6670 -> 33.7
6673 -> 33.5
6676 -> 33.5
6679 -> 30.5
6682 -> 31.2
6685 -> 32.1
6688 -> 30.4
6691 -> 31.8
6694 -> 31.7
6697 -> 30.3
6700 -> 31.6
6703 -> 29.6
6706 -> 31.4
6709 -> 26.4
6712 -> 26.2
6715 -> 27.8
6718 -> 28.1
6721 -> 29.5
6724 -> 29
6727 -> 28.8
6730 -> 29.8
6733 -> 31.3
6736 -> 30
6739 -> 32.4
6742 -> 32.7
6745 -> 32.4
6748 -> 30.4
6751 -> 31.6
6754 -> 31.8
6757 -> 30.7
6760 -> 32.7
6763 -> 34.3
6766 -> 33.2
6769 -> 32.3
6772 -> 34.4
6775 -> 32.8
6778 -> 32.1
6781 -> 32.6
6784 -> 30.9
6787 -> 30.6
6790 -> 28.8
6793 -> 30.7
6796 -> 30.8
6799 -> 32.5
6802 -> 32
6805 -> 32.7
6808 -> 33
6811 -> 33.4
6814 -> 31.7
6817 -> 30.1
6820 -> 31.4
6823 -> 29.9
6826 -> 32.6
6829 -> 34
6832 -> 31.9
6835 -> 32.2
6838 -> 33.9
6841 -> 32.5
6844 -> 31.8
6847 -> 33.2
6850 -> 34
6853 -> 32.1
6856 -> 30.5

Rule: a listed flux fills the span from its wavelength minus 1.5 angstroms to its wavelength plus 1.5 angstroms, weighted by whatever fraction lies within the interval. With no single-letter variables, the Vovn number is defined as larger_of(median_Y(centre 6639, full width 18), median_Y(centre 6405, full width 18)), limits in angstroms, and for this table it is 33.1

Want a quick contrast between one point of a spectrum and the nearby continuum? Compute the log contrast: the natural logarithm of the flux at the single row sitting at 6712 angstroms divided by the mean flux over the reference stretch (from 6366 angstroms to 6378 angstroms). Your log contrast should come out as -0.20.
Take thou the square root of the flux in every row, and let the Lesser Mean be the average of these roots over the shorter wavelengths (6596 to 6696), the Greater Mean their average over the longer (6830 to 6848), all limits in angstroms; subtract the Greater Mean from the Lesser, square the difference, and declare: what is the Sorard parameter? 0.00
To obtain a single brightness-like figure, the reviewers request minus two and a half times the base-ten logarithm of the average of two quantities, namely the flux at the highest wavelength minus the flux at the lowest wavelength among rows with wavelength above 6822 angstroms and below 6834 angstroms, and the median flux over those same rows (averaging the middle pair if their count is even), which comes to -3.08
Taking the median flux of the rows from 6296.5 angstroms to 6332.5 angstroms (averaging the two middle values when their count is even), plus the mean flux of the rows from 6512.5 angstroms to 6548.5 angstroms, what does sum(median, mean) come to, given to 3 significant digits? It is 61.7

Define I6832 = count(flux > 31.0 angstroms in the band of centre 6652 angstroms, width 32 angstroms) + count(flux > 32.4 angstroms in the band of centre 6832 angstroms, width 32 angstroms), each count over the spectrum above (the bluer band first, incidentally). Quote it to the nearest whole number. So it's 16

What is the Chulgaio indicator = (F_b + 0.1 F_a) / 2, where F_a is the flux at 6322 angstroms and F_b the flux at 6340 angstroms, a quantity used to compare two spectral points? 16.4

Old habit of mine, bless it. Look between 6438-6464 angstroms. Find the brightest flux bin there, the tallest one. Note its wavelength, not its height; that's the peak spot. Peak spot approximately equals 6448 angstroms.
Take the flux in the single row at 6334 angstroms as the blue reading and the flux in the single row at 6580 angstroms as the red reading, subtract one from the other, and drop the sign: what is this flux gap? 2.5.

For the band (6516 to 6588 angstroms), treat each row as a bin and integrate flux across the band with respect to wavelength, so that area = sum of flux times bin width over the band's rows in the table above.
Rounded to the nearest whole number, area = 2229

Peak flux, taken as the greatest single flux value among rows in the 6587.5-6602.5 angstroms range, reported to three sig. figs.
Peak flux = 32.8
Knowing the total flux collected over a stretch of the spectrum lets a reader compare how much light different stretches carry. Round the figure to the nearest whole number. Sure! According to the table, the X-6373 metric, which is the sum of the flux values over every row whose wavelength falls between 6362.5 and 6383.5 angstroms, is 228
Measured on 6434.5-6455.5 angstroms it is 203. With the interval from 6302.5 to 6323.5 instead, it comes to 213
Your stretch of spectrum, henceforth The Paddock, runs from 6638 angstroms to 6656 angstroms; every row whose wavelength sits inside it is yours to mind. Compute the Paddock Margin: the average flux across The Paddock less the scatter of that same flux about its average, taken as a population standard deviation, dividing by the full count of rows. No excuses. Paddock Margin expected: 31.8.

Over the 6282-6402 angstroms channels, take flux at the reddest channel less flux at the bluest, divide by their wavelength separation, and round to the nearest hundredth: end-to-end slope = 0.01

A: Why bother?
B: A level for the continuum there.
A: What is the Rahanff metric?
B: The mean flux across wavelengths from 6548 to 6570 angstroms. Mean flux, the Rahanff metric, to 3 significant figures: 31.7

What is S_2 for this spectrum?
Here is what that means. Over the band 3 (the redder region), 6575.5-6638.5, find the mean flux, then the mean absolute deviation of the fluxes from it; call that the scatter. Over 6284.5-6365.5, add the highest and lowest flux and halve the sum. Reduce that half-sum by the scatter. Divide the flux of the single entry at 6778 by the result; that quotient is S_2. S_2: 1.10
